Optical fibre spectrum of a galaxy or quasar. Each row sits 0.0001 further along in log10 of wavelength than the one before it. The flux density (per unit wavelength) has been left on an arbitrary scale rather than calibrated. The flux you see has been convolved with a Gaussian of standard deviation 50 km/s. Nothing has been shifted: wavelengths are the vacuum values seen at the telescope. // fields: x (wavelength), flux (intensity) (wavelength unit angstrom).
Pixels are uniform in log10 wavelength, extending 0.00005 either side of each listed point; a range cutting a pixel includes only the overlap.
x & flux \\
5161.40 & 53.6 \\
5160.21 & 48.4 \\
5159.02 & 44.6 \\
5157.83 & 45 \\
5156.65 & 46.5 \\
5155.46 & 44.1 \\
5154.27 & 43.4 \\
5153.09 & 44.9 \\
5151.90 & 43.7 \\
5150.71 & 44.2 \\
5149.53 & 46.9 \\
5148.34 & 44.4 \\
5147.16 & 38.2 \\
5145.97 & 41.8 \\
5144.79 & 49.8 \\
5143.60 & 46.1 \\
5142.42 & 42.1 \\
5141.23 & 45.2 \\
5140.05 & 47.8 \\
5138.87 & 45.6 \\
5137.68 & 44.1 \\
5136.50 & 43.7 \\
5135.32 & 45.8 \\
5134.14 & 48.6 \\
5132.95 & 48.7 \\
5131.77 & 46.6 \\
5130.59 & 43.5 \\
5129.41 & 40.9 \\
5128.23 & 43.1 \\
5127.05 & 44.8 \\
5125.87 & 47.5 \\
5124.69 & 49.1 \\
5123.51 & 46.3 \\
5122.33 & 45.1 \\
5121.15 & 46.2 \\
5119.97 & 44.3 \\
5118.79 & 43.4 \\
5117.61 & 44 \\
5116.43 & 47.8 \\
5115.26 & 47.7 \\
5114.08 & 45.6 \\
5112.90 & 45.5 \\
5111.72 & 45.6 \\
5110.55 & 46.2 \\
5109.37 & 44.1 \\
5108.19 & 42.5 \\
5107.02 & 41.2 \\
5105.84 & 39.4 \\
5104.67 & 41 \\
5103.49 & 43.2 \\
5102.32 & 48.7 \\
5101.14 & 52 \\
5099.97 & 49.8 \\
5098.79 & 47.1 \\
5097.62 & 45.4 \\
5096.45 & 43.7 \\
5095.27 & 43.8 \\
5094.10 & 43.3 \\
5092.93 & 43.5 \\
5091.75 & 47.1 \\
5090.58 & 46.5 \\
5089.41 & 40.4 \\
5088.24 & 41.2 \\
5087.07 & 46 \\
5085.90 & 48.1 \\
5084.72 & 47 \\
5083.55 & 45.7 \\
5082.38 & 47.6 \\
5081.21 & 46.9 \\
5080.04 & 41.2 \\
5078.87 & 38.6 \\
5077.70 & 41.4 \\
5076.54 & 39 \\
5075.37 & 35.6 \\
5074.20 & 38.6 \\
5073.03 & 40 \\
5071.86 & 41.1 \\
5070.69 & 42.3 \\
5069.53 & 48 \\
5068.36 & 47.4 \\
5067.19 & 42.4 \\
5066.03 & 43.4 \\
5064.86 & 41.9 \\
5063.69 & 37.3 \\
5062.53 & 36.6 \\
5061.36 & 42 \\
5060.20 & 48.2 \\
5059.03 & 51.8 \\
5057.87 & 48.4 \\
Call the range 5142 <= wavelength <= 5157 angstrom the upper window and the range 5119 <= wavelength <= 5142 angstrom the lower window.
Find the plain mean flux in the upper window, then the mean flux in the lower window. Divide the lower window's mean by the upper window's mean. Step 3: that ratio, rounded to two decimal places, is 1.03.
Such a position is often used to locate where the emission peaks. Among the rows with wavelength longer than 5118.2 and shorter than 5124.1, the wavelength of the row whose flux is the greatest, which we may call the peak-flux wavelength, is 5123.51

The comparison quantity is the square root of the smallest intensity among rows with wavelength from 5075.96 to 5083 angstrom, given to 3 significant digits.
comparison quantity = 6.21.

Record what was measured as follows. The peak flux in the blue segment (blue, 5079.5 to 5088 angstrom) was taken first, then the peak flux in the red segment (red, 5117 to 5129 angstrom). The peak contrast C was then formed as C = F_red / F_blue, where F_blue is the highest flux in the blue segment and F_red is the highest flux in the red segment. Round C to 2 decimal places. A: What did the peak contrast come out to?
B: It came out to 1.02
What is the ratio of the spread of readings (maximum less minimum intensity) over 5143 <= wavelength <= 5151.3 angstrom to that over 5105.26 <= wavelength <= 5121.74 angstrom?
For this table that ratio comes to 1.38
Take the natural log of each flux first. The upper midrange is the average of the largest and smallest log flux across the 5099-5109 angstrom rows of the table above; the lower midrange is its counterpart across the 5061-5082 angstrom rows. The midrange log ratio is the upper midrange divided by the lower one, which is 1.02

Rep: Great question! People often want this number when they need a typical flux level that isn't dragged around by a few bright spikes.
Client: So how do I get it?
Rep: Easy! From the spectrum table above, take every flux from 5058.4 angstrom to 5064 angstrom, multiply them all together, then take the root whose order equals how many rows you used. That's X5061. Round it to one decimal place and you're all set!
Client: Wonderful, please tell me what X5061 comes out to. 42.8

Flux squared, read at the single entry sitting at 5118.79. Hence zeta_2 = 1884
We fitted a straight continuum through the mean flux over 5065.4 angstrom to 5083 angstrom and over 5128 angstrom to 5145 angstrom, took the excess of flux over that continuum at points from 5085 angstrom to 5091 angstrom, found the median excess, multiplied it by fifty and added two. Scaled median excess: 157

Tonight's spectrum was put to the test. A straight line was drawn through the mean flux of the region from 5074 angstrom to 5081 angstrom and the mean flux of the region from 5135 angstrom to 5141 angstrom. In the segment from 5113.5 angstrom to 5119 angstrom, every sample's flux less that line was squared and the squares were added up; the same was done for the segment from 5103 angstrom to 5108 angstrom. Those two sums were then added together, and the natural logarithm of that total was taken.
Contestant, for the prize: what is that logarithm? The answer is 4.1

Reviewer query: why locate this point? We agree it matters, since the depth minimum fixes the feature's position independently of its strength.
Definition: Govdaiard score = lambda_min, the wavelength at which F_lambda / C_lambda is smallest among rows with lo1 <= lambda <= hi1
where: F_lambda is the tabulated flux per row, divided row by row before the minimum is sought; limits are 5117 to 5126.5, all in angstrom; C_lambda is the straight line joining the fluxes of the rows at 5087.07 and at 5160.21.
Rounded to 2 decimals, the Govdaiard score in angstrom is 5118.79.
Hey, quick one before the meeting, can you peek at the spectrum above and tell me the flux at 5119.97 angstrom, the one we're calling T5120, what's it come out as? 44.3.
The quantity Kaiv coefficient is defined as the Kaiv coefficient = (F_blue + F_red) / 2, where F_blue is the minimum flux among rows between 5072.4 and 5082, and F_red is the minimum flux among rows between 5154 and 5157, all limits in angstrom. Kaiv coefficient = 39.5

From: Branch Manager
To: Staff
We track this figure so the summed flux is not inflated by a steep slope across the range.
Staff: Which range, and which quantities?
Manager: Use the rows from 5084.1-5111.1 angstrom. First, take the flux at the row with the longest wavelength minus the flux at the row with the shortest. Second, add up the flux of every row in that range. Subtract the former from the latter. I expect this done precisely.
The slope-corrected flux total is 1032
